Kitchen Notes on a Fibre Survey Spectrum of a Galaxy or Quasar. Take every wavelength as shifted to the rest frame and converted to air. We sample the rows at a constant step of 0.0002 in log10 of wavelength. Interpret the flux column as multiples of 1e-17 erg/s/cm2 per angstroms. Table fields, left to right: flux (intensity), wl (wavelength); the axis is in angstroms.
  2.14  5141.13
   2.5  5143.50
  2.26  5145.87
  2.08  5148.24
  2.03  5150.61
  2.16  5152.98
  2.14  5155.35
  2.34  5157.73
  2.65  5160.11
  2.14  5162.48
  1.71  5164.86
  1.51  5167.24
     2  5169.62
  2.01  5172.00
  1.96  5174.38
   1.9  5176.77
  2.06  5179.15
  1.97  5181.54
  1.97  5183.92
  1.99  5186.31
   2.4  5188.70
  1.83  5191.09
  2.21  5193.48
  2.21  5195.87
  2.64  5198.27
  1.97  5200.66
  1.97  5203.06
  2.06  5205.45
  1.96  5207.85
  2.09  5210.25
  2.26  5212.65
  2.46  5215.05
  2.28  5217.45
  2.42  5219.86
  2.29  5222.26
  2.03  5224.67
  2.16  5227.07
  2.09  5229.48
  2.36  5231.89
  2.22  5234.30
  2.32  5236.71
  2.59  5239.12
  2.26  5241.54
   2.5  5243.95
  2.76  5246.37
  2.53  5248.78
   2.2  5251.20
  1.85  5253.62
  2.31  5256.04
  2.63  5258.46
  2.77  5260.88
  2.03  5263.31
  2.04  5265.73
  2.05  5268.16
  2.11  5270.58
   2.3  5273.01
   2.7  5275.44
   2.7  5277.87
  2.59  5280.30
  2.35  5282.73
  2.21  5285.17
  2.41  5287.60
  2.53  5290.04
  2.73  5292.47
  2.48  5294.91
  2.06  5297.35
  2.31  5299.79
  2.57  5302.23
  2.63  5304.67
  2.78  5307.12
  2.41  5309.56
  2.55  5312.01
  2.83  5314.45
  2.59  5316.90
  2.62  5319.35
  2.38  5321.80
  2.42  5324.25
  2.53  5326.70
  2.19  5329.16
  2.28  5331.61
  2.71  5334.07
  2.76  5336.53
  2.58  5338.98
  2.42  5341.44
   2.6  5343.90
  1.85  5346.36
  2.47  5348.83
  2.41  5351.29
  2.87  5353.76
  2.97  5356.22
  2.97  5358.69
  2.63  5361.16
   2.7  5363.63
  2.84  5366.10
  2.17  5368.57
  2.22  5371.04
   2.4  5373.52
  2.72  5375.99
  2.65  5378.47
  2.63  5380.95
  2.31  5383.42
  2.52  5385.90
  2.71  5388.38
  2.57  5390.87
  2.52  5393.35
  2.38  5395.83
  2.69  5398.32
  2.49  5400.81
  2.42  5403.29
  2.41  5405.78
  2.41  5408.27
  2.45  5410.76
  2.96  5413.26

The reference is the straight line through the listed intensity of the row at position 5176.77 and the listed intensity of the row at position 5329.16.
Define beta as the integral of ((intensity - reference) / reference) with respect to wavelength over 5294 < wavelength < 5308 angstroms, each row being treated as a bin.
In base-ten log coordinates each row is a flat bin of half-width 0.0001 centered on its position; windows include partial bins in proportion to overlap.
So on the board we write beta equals 2.1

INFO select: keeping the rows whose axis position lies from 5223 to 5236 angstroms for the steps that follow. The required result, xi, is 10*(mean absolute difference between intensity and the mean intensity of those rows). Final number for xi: 0.9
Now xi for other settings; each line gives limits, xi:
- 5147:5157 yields 0.5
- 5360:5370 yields 2.1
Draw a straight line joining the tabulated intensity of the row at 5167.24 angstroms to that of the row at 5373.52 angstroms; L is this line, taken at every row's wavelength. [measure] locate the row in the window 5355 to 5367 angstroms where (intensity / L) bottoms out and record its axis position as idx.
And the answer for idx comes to 5361.16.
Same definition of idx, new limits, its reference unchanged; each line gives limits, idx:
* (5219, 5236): 5224.67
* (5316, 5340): 5329.16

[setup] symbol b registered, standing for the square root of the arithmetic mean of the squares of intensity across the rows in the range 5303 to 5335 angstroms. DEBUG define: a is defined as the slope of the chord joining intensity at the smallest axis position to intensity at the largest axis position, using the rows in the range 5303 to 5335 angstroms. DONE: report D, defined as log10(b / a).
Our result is 3.0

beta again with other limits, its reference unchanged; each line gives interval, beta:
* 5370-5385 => 1.4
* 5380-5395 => 1.5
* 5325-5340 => 2.1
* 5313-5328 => 2.7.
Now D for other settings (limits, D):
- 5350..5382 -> 2.6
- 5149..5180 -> 3.3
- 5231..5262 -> 2.2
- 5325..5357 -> 2.2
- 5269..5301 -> 2.6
